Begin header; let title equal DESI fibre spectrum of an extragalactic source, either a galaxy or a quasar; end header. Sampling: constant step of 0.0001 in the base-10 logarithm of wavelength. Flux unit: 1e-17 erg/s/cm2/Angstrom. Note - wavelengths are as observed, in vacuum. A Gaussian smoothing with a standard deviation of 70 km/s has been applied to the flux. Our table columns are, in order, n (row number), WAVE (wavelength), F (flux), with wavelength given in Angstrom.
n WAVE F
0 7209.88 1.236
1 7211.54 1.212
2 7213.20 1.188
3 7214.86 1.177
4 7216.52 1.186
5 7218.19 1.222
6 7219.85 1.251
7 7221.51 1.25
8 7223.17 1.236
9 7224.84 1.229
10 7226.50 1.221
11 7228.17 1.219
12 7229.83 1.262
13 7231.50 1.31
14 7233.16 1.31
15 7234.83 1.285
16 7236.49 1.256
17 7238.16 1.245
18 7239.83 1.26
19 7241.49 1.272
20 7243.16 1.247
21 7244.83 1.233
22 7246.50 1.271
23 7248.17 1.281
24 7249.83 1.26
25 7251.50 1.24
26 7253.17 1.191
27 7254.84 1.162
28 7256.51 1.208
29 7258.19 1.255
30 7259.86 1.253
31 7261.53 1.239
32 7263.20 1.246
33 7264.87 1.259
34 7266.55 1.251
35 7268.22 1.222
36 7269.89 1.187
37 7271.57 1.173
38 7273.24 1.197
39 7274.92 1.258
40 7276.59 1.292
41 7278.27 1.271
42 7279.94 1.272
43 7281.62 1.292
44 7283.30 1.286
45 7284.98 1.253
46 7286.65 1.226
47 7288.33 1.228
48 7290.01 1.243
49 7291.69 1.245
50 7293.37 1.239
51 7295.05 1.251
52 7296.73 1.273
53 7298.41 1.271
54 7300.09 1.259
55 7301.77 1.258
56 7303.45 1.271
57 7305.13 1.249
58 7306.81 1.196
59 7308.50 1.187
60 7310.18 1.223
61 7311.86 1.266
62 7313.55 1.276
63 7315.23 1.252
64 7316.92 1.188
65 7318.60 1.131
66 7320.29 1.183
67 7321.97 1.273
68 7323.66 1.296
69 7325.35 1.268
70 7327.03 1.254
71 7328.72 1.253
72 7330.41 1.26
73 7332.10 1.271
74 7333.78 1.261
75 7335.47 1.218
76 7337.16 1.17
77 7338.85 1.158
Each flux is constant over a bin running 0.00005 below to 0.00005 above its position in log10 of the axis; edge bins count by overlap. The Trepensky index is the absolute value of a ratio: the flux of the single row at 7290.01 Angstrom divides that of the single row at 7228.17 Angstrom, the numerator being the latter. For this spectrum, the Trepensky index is 0.981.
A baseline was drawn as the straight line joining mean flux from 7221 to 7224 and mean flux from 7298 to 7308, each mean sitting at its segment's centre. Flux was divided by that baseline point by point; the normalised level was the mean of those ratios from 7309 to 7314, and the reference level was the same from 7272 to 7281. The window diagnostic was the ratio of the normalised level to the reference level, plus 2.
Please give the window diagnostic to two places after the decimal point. 2.99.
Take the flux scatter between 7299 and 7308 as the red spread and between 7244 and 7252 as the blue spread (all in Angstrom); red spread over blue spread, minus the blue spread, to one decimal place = 1.4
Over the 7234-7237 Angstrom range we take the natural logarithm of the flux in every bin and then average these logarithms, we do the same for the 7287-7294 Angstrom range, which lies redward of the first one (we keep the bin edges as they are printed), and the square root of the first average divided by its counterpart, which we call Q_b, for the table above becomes 1.06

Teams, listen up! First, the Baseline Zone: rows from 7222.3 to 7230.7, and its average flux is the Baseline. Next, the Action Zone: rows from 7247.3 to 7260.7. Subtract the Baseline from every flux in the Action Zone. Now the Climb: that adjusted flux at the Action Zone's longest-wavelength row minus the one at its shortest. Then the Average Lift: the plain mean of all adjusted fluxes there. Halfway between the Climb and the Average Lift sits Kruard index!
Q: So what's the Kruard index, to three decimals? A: -0.015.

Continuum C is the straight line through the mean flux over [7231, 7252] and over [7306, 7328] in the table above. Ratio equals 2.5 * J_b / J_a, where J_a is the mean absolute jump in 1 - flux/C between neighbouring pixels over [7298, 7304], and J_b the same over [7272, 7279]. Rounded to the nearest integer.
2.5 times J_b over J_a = 11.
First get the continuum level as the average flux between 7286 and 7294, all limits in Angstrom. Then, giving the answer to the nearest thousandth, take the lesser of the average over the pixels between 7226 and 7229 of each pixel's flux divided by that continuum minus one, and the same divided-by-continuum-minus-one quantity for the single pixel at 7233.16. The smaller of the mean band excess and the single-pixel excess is -0.013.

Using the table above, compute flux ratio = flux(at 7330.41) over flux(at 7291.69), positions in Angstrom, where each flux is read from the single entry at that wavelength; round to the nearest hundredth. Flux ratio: 1.01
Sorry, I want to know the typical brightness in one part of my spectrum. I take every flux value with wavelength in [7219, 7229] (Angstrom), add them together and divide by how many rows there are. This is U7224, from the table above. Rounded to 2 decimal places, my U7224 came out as 1.23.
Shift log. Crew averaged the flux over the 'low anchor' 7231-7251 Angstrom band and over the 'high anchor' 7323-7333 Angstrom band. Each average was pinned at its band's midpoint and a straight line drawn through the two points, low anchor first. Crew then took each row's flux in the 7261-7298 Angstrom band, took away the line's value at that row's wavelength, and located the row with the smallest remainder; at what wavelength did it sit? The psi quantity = 7271.57 Angstrom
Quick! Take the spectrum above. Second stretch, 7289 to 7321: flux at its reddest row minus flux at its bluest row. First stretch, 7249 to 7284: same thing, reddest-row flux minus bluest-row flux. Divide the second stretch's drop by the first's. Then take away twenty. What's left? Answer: -22.3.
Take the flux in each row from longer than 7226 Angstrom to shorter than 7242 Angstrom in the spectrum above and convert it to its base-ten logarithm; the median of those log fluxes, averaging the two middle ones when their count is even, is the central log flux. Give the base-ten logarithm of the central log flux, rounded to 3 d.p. -0.997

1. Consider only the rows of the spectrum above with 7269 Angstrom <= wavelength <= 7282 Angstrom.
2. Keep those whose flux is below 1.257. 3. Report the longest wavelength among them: 7273.24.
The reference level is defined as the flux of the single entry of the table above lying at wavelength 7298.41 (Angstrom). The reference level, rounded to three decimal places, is 1.271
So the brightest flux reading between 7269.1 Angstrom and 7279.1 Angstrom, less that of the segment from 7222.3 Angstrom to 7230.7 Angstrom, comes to 0.030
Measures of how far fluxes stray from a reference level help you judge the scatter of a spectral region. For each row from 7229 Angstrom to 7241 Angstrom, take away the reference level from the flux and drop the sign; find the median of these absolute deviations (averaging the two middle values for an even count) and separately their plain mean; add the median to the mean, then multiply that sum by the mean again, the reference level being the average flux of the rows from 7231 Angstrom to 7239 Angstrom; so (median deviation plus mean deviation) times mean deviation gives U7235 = 0.0011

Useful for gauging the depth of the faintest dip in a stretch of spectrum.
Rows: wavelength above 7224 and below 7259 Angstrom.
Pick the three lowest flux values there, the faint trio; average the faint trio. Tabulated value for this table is 1.19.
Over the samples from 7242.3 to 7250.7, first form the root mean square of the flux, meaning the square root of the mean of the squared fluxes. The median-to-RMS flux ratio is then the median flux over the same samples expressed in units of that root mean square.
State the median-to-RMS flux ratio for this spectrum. 1.00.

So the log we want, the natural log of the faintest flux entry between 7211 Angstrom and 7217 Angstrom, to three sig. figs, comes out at 0.163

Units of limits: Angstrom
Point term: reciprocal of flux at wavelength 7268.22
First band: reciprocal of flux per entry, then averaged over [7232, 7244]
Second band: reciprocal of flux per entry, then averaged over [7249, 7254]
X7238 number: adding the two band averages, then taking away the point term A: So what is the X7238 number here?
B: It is 0.784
